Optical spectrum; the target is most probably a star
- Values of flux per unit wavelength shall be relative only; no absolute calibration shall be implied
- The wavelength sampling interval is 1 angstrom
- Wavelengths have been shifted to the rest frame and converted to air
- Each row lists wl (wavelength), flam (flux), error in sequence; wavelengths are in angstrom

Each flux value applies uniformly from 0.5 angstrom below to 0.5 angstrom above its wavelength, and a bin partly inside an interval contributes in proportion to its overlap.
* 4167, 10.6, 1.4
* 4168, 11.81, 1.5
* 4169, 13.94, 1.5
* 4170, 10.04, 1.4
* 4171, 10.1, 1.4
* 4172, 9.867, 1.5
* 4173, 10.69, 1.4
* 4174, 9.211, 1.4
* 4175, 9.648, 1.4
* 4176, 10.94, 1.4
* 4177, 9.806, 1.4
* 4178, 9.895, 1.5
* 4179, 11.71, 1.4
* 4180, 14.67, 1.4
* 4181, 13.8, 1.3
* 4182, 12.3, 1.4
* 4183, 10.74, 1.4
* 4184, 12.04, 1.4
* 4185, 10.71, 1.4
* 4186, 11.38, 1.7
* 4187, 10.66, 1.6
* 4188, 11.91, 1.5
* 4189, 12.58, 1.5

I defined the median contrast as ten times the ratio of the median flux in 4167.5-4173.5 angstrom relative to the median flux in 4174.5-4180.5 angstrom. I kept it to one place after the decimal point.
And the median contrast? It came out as 10.0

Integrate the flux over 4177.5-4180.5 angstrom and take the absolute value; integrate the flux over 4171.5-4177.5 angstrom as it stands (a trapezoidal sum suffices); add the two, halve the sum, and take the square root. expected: 6.94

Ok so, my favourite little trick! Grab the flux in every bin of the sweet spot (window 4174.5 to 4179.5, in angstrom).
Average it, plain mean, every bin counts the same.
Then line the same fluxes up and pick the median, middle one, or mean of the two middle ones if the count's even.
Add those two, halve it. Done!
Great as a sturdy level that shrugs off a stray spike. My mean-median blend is 10.1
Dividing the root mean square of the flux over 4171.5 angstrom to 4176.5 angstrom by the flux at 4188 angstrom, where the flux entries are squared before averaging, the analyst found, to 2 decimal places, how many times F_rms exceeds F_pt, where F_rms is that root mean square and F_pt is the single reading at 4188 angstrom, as 0.85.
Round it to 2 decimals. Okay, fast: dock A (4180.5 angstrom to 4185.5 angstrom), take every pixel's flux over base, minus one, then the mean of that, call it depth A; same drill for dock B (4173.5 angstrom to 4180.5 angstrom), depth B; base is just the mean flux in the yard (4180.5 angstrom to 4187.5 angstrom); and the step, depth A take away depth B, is 0.09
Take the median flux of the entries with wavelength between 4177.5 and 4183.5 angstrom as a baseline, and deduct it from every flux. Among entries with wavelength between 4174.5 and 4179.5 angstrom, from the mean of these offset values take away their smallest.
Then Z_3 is 0.75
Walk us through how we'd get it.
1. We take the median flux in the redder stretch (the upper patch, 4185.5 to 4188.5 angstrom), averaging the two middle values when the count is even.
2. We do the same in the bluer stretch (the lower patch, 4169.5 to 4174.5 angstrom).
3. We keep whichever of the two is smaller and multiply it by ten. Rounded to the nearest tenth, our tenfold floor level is 100.4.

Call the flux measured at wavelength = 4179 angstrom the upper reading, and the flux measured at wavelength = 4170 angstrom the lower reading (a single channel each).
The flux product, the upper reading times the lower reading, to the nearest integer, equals 118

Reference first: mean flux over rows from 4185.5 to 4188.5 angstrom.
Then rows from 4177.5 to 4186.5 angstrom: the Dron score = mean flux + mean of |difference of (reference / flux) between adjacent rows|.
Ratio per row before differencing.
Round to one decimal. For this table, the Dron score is 12.0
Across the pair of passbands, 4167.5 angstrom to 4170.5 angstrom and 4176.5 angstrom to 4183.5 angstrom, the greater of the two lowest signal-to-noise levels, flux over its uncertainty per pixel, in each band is 7.17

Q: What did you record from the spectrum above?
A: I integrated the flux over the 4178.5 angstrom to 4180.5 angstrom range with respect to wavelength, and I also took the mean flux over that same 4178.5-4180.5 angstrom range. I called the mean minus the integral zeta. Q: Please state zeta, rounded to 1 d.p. -13.2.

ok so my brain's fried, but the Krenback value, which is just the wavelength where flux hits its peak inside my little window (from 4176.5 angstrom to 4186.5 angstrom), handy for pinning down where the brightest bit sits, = 4180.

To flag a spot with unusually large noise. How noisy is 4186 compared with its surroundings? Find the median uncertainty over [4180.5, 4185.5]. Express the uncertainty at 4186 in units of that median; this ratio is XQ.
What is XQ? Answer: 1.21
